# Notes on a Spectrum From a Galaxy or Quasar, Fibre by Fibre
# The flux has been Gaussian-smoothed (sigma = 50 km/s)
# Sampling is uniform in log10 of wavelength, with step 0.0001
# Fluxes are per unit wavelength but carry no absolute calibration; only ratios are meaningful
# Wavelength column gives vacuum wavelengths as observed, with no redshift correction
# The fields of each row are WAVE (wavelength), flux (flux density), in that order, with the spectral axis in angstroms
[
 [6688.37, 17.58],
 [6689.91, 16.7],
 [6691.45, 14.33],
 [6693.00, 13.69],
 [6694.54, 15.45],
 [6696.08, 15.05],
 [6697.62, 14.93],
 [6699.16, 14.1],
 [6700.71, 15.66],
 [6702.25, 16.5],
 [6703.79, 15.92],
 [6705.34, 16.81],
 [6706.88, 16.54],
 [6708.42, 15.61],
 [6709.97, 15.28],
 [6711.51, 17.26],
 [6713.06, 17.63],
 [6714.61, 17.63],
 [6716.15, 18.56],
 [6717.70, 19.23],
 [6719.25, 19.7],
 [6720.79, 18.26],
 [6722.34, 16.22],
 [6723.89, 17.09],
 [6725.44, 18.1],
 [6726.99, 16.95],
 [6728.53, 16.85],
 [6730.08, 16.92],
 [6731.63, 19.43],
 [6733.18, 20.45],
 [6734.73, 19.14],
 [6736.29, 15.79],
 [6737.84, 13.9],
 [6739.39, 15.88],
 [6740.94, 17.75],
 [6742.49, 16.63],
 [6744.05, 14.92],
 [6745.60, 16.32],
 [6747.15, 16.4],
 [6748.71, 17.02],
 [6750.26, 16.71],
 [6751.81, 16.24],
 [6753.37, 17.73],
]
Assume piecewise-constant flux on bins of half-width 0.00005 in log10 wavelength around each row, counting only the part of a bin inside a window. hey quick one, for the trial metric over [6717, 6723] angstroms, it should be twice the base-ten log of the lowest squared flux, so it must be 4.84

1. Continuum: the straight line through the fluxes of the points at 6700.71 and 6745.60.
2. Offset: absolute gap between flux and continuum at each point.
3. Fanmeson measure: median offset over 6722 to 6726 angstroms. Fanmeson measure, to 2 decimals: 1.09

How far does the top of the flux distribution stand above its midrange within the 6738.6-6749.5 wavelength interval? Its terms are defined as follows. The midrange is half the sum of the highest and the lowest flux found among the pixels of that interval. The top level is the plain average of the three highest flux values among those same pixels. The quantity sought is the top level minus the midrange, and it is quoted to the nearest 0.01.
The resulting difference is 0.80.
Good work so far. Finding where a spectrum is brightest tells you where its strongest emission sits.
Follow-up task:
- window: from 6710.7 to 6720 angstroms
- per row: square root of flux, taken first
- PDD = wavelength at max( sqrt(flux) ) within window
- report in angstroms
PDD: 6719.25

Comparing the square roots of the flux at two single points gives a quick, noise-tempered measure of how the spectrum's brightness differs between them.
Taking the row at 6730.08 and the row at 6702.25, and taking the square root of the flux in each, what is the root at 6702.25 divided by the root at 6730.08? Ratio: 0.99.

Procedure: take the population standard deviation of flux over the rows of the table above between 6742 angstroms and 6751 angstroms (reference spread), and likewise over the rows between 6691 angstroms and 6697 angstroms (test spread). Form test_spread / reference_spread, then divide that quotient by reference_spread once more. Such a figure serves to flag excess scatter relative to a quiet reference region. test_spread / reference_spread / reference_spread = 1.5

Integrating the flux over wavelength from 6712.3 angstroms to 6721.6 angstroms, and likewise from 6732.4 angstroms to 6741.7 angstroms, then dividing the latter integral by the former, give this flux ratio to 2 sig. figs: 0.93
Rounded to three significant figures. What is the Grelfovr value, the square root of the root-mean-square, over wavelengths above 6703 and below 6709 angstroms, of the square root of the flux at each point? 2.01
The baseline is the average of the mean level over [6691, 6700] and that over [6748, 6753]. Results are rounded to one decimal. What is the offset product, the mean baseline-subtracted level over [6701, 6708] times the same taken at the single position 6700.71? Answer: 0.0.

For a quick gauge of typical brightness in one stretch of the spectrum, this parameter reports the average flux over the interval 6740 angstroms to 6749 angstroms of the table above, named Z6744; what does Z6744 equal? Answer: 16.5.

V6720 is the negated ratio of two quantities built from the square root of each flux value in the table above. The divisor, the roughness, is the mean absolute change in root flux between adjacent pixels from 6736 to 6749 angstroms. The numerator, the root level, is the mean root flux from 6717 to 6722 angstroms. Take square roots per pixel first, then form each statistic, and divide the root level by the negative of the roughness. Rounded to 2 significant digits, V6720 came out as -26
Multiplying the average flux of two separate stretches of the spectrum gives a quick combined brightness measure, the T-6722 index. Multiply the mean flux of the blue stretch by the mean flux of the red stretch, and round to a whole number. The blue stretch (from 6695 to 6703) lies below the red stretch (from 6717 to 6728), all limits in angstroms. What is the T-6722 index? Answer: 273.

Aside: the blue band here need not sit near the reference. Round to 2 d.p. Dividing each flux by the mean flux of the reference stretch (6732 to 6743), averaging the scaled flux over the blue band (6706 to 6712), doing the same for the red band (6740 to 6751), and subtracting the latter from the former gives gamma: -0.02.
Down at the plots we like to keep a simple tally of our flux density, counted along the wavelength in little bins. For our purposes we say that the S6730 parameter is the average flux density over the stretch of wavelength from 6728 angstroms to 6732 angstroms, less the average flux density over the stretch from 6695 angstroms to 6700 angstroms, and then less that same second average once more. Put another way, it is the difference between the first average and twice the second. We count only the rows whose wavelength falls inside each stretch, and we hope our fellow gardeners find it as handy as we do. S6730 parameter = -12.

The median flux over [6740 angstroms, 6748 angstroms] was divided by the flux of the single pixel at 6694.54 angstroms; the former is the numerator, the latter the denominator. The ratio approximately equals 1.06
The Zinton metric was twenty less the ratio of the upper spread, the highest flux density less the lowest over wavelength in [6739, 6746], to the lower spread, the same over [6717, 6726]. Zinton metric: 19.2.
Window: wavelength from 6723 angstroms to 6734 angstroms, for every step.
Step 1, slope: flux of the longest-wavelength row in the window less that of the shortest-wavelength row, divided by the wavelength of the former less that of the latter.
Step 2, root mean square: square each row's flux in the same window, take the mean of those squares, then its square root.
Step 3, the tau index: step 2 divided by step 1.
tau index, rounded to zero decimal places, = 50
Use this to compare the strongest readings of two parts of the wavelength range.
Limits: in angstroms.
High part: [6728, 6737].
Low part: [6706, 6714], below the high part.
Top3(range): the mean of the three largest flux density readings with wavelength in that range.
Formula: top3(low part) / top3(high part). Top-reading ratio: 0.87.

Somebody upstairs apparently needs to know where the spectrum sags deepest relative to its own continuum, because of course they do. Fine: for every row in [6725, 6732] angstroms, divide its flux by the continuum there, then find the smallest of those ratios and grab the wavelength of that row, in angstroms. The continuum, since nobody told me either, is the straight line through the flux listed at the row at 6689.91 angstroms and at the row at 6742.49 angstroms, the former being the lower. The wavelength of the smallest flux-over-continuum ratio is 6728.53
